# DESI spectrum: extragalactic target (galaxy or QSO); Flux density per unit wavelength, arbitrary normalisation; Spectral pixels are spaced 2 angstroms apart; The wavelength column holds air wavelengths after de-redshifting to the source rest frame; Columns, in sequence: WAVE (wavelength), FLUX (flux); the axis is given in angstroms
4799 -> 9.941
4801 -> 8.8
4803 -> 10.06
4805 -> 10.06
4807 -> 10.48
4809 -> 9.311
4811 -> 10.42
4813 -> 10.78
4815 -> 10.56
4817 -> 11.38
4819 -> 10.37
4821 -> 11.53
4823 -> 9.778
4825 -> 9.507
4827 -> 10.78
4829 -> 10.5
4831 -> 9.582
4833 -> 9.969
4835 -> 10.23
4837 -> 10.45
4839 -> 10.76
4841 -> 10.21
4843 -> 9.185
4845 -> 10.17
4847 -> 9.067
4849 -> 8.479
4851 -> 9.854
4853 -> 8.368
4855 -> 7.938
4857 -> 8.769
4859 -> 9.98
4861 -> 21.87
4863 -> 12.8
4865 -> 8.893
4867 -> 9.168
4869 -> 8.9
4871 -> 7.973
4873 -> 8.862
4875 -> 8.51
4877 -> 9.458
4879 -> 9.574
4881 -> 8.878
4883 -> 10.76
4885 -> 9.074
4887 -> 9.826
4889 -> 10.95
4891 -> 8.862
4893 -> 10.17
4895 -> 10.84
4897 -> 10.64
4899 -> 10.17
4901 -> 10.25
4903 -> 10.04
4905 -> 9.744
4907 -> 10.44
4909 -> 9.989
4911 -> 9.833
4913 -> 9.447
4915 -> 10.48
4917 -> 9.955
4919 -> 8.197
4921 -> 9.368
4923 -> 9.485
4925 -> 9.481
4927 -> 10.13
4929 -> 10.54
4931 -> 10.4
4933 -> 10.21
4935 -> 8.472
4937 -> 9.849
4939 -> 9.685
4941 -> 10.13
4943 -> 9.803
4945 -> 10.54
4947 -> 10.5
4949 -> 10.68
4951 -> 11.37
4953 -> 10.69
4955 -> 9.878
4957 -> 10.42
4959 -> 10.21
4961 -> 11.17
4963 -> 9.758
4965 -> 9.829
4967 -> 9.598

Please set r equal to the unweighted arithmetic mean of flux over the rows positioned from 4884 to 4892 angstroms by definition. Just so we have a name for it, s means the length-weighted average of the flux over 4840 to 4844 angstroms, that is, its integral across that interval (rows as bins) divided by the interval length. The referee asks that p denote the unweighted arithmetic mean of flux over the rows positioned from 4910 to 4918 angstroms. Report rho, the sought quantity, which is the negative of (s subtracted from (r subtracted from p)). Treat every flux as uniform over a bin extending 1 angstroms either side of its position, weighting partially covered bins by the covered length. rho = 9.4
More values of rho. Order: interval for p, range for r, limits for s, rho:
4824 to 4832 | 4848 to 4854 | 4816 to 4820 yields 9.7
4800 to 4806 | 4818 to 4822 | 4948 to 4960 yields 11.9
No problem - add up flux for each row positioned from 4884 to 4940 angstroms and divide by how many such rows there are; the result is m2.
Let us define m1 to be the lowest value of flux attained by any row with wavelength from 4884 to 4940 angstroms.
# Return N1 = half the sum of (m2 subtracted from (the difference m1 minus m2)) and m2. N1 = -0.8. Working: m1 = 8.197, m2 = 9.9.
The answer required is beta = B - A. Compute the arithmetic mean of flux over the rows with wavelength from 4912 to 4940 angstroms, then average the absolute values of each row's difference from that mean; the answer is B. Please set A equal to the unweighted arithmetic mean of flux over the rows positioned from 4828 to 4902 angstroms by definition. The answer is -9.5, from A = 10.0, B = 0.531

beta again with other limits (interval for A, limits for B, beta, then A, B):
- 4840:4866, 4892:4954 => -10.0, 10.4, 0.474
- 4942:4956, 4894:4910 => -10.2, 10.5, 0.282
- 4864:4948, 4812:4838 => -9.3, 9.7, 0.471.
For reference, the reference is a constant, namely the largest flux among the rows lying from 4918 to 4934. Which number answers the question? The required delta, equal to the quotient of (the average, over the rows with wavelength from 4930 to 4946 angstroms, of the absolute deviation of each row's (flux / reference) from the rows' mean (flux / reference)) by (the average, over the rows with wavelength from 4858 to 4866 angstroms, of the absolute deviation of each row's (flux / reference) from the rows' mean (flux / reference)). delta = 0.1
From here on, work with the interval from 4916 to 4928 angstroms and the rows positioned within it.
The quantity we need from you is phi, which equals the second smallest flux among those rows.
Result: 9.368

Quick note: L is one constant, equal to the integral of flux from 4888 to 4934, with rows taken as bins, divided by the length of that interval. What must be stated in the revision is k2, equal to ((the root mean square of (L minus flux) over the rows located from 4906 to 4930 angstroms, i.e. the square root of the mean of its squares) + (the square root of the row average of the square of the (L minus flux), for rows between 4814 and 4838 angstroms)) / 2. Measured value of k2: 0.7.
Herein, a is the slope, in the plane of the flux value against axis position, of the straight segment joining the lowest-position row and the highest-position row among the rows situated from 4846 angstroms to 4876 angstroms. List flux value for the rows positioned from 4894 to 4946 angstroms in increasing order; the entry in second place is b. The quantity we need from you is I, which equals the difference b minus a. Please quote 8.5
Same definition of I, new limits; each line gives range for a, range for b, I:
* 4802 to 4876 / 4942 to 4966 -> 9.8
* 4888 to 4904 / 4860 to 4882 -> 8.6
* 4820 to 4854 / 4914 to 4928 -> 9.5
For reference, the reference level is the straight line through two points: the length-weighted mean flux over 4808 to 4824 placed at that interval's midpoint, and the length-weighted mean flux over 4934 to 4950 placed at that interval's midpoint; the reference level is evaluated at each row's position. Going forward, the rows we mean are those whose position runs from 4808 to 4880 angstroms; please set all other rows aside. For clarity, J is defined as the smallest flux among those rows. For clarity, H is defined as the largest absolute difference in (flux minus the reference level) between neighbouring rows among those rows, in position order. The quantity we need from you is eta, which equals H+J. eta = 19.8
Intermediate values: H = 11.9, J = 7.938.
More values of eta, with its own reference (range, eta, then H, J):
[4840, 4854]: 9.8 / 1.5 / 8.368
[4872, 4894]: 10.6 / 2.1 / 8.51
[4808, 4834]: 11.1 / 1.7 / 9.311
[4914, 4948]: 9.9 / 1.7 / 8.197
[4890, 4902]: 10.2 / 1.3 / 8.862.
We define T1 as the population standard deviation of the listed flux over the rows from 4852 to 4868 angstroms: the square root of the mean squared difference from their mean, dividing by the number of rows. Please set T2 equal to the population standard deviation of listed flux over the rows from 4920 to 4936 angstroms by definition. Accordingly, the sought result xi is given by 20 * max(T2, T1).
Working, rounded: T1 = 4.4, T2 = 0.64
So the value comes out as 87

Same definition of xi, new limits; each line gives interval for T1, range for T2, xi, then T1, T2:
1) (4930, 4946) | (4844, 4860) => 16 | 0.6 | 0.78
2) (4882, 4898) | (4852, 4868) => 87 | 0.8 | 4.35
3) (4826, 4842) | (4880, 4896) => 17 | 0.4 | 0.84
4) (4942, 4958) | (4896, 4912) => 9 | 0.5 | 0.28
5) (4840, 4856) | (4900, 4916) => 16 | 0.8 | 0.33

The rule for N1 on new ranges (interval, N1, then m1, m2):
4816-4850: -0.8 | 8.479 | 10.1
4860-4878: -1.4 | 7.973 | 10.7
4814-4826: -0.5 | 9.507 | 10.5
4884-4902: -0.6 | 8.862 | 10.1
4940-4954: -0.4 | 9.803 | 10.5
